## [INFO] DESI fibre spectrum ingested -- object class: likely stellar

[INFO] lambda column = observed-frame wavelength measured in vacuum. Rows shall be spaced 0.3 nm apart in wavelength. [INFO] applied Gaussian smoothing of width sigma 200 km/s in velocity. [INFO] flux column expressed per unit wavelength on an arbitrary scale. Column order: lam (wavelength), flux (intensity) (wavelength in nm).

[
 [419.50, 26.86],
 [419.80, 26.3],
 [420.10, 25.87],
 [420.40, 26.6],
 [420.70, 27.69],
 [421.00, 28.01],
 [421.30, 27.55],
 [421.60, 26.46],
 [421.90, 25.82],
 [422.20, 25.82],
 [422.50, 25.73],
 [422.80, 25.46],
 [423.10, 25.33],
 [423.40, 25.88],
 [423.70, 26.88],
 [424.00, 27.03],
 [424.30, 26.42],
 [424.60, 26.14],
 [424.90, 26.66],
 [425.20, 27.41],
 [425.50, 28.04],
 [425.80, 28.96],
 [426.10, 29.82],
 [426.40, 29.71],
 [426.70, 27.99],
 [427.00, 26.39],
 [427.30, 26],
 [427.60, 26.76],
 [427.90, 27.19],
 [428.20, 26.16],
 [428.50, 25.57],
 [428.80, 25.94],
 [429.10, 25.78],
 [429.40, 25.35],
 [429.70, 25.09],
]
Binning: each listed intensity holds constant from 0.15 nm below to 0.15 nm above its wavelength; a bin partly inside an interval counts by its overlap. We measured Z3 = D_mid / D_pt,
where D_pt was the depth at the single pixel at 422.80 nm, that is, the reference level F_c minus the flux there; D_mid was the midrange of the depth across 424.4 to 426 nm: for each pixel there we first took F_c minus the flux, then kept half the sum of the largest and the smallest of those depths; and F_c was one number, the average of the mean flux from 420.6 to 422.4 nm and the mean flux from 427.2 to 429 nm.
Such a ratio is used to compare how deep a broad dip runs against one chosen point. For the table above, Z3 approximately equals -0.9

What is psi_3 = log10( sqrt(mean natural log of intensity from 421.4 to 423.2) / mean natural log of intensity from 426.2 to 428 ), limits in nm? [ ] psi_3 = -0.264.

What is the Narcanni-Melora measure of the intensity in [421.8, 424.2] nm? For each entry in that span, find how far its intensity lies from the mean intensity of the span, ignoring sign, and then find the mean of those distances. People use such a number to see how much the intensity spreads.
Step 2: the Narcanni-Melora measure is 0.48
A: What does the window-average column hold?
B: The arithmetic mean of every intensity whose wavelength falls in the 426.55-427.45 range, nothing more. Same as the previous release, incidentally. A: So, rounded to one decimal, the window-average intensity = 26.8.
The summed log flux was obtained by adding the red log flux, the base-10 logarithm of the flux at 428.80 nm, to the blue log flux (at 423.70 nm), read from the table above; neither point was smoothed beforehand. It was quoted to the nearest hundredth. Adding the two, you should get 2.84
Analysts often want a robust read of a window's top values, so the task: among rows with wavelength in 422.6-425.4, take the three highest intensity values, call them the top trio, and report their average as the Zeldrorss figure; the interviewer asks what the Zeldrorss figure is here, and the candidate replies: 27.1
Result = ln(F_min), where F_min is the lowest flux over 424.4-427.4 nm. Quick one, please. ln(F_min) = 3.26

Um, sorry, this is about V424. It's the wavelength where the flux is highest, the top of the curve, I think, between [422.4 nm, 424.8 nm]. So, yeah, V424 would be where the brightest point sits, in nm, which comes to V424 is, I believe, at 424.00 nm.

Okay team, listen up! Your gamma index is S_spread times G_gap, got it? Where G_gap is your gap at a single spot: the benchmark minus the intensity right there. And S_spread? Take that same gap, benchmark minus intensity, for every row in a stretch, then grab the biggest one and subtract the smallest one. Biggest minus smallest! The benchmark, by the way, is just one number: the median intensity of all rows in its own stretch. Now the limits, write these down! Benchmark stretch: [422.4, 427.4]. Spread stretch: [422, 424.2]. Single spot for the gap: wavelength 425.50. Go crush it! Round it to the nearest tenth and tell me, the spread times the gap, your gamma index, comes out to -2.3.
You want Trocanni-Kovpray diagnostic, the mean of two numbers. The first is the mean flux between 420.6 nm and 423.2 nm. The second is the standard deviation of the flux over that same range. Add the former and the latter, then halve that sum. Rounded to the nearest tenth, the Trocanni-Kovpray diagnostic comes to 13.7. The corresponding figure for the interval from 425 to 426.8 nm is 14.8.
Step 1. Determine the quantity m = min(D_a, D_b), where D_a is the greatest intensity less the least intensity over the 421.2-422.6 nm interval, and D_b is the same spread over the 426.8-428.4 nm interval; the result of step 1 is 1.2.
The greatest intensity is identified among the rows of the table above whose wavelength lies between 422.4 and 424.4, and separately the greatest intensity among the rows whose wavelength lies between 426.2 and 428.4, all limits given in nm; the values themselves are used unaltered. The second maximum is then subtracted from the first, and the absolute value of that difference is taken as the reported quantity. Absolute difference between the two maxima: 2.7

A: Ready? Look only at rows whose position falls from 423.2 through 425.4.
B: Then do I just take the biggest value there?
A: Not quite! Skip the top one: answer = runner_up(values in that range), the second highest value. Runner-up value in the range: 27.03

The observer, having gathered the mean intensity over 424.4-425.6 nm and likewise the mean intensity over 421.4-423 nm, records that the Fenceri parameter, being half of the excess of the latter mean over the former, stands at -0.6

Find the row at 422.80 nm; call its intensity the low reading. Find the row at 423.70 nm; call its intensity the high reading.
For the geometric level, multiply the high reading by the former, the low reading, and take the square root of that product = 26.2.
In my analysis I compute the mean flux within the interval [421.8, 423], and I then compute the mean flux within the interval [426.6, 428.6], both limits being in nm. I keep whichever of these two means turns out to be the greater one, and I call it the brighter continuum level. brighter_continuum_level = 26.6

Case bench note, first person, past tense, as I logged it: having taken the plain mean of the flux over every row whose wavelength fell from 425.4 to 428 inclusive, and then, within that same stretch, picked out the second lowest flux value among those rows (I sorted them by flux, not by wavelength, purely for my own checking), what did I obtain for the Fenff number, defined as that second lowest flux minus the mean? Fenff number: -1.5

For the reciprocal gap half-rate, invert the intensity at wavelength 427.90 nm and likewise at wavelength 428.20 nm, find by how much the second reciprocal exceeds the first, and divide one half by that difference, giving 345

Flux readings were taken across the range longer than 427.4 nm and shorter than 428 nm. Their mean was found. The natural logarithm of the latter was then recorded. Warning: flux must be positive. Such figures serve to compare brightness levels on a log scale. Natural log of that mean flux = 3.29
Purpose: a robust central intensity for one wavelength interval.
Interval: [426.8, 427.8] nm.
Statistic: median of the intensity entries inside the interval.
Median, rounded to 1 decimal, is 26.4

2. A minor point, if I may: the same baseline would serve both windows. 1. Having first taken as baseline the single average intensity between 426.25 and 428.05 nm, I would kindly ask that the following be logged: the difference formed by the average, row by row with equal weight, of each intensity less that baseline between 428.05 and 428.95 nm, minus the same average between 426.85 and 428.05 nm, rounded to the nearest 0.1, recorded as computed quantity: -0.7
